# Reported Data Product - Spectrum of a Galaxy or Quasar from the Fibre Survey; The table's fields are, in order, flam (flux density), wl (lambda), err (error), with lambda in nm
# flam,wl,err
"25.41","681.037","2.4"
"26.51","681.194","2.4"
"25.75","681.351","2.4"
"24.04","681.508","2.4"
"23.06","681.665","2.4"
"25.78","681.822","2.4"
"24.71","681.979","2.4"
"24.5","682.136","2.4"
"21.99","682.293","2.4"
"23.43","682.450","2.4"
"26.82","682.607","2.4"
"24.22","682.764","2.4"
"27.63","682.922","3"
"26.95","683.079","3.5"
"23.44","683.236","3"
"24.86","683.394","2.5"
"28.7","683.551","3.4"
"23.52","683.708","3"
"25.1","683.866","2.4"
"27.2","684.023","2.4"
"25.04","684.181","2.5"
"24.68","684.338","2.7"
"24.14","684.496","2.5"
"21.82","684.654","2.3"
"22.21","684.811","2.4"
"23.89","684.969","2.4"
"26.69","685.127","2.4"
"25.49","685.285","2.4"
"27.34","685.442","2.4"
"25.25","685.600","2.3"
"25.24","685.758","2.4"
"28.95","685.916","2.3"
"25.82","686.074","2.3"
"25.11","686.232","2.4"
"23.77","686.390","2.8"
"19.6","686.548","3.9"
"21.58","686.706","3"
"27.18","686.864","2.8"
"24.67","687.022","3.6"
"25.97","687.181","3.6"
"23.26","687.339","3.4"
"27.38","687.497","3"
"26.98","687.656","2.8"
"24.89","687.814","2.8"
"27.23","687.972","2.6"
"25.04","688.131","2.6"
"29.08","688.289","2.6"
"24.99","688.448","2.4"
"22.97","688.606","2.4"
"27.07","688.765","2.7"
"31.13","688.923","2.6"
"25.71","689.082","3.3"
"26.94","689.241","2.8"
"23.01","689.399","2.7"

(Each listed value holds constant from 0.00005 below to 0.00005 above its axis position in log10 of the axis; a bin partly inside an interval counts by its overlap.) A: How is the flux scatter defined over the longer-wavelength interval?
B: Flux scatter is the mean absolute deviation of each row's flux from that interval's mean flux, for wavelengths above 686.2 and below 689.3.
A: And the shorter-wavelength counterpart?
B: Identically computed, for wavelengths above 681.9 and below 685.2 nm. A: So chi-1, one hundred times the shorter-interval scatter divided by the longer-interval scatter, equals 76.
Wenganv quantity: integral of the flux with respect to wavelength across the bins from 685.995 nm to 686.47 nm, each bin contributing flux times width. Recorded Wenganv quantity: 11.8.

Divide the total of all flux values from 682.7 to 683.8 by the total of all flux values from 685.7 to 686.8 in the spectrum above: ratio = 1.05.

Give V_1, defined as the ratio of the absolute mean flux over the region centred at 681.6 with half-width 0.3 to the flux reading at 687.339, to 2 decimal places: 1.06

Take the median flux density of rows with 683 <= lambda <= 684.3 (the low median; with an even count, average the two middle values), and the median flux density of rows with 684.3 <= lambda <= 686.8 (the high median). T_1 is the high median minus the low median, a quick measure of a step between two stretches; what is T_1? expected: -0.2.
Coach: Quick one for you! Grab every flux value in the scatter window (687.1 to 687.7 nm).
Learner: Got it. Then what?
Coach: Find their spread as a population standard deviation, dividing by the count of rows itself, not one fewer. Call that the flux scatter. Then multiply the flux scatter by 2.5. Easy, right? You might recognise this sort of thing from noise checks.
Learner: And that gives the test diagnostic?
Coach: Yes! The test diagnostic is 4.0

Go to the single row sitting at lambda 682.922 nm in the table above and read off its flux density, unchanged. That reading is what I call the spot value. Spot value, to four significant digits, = 27.63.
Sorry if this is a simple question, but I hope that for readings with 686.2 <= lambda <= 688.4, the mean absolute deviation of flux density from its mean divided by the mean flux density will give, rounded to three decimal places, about 0.074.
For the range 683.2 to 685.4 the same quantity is 0.056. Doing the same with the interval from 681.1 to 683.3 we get 0.057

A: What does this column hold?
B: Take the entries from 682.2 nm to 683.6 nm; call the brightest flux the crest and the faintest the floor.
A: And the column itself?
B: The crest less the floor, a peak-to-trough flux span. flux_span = 6.7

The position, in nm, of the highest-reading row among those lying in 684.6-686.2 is 685.916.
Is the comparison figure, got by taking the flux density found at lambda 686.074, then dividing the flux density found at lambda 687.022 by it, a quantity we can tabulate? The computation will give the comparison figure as 0.96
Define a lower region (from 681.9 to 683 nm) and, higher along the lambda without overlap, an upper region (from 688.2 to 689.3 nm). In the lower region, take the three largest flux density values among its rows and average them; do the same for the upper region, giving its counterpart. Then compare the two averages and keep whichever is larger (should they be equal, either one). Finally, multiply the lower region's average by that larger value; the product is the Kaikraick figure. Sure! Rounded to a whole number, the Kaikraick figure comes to 768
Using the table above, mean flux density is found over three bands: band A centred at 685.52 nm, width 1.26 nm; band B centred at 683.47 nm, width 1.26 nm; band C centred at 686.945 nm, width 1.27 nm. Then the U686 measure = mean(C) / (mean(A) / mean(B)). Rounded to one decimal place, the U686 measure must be 24.0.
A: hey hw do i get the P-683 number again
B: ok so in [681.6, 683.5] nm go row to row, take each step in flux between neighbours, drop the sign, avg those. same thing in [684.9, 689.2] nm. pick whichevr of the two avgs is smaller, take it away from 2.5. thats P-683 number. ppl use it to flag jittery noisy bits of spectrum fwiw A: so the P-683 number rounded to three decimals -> 0.413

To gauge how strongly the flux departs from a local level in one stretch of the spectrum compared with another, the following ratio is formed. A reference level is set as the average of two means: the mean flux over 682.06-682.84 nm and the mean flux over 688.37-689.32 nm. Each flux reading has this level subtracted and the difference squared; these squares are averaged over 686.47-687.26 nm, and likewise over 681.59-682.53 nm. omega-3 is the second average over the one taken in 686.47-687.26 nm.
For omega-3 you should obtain 0.35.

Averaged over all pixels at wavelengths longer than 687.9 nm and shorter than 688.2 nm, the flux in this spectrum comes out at 26.1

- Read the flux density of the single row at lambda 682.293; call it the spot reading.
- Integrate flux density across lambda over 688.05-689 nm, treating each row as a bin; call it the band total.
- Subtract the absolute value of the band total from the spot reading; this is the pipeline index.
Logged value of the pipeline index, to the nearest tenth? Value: -3.4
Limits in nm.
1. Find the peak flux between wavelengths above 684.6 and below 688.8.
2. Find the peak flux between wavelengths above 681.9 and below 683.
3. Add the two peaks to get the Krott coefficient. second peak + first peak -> 56.7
